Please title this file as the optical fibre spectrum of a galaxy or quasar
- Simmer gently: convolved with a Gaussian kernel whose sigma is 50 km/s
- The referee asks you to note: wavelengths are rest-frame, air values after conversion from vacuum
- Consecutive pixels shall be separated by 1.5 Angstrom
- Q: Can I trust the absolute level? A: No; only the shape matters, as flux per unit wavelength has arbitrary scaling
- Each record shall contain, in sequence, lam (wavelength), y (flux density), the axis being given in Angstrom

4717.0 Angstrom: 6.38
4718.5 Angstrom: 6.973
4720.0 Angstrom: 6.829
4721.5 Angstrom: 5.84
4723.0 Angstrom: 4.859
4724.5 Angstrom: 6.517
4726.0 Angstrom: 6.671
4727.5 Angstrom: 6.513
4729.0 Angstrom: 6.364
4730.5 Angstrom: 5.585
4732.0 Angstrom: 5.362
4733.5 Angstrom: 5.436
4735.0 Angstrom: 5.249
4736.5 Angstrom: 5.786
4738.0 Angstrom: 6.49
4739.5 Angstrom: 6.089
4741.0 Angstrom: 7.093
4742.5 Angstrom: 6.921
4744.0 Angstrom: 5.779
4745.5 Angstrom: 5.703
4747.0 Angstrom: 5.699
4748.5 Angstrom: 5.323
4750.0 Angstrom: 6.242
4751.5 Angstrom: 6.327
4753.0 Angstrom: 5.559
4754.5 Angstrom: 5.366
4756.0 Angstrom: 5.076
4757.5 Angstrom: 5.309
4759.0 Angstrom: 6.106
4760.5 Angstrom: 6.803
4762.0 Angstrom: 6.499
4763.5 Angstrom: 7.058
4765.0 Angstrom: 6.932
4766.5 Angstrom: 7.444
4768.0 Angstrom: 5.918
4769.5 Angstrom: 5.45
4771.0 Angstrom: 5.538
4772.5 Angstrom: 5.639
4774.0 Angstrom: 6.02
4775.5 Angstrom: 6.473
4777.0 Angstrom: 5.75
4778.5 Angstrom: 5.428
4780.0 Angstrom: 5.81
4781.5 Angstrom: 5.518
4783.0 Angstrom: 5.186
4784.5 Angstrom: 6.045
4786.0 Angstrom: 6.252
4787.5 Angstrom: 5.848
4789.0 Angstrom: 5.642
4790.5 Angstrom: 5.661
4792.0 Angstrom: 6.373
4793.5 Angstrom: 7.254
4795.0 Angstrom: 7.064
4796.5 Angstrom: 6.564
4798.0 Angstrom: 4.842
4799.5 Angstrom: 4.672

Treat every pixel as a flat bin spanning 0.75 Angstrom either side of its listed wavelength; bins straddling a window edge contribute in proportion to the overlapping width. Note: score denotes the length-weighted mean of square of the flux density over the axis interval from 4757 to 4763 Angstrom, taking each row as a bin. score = 39.4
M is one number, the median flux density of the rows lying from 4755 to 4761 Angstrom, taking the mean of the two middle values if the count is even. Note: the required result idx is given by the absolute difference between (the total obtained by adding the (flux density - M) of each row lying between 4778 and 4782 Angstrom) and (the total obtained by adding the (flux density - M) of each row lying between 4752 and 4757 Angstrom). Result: 0.8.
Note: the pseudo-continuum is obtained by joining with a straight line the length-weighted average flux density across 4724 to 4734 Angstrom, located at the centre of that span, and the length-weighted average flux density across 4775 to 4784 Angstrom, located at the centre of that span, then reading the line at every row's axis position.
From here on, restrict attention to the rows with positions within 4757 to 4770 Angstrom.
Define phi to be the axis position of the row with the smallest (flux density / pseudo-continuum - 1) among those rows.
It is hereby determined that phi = 4757.5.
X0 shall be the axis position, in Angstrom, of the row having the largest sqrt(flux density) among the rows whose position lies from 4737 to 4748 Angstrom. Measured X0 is 4741.0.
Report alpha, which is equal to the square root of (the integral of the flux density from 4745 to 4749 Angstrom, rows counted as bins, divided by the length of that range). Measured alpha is 2.36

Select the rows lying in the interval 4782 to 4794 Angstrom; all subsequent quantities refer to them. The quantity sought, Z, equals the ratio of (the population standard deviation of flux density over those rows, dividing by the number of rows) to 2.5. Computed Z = 0.23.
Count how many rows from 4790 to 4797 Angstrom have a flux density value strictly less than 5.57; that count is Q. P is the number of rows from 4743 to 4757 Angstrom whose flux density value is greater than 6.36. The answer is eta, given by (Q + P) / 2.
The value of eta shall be 0.0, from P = 0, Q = 0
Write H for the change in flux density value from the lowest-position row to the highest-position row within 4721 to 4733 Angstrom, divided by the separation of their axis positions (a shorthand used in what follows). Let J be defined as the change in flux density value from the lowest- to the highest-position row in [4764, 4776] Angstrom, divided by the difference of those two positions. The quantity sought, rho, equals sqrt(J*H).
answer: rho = 0.045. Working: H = -0.046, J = -0.044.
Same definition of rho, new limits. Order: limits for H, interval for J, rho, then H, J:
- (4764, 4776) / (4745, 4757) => 0.051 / -0.044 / -0.060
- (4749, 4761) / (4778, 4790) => 0.033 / 0.053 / 0.020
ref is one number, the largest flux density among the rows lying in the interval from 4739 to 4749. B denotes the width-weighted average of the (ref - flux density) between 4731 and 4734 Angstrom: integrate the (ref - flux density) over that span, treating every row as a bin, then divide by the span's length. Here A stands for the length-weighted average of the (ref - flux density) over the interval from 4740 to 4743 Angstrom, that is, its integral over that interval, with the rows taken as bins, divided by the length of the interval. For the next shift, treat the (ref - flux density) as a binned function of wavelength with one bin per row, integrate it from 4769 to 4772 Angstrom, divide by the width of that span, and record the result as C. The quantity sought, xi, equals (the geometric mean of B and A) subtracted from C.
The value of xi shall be 1.07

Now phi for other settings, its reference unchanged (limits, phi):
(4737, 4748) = 4745.5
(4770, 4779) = 4778.5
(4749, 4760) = 4756.0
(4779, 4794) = 4783.0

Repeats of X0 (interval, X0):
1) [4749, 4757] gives 4751.5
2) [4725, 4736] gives 4726.0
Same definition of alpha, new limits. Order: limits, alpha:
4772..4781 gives 2.42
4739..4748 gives 2.49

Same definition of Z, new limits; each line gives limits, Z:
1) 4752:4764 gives 0.28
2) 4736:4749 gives 0.23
